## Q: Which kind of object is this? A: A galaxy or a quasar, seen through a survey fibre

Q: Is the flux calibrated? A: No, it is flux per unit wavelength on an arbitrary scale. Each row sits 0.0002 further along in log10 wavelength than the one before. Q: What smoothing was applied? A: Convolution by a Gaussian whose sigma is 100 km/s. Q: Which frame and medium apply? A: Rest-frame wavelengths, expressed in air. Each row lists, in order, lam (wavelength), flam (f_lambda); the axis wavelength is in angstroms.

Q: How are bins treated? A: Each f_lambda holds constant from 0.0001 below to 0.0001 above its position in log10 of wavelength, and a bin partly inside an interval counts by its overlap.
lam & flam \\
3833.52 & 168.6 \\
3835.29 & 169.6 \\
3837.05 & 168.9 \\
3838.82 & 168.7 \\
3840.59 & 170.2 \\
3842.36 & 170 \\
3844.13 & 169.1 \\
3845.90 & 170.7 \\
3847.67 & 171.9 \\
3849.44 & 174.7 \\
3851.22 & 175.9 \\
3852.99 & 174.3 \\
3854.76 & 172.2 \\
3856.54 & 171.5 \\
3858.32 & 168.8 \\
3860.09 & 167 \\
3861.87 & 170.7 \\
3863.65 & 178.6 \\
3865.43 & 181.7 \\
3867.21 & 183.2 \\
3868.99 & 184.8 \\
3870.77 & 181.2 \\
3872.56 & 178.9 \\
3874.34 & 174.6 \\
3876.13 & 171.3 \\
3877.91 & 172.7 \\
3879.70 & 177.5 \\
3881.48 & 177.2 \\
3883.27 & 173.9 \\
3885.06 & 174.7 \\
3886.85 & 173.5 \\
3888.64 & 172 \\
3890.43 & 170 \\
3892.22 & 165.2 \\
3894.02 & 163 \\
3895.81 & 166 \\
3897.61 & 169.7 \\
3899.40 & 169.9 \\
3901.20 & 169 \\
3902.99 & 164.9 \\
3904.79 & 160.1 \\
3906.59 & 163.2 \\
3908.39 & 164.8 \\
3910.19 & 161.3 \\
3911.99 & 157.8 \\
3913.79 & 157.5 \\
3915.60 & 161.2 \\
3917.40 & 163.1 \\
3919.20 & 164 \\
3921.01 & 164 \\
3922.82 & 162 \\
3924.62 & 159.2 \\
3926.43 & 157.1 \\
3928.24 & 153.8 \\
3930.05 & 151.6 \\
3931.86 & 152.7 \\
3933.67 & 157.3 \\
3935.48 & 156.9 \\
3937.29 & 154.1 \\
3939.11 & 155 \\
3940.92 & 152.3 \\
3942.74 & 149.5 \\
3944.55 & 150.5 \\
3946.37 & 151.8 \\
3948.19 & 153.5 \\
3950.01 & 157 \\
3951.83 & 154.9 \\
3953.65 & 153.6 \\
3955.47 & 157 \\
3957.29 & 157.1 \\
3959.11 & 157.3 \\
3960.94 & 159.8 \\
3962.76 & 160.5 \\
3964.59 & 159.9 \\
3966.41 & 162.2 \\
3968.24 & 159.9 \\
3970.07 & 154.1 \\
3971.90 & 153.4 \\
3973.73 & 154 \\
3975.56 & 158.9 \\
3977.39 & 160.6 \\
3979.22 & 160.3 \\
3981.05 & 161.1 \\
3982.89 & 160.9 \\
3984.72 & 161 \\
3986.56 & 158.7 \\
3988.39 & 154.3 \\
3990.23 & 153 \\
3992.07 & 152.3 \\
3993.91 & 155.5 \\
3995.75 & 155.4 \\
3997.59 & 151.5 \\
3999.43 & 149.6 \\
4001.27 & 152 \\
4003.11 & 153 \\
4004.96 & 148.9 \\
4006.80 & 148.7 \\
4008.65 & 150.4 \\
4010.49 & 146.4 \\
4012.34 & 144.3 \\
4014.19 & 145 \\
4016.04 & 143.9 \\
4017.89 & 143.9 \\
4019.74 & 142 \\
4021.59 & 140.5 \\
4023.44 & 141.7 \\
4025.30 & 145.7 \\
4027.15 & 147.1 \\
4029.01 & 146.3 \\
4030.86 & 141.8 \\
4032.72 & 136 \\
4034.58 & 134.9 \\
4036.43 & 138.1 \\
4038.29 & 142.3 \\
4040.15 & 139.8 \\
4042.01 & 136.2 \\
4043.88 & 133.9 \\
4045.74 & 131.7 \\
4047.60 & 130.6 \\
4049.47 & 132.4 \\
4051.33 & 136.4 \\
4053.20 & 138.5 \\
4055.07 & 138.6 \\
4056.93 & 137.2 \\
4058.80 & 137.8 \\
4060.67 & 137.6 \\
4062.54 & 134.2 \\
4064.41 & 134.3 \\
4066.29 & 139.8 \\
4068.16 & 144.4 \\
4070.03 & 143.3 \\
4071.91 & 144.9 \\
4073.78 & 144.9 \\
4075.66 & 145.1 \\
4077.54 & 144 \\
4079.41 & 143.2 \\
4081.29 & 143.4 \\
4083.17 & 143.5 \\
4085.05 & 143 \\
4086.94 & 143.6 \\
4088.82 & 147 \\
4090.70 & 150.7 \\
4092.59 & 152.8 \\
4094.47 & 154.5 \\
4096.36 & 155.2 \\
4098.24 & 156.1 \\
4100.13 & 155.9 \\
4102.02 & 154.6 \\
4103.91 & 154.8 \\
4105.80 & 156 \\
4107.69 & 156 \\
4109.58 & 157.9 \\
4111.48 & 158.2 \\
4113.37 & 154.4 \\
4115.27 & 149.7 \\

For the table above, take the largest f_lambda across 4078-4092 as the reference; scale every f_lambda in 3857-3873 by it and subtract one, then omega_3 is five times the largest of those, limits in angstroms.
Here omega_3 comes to 1.1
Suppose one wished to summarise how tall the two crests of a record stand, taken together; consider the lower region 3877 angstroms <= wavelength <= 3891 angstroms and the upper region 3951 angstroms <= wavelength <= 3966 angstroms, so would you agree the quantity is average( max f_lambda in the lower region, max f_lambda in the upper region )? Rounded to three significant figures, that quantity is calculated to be 169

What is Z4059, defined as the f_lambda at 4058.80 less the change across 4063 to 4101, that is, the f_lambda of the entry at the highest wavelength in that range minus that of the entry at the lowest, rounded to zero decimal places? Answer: 116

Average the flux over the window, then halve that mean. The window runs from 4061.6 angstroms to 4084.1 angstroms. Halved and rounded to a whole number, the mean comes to 71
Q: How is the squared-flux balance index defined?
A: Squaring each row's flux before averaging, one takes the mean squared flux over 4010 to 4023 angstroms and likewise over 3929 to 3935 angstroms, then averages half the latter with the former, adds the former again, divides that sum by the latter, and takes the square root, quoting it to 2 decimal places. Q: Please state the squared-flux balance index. 1.25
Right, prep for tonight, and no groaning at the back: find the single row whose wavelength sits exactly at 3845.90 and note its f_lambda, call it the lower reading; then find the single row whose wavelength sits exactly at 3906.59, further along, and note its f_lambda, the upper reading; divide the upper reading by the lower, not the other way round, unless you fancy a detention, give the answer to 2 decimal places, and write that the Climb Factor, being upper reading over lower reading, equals 0.96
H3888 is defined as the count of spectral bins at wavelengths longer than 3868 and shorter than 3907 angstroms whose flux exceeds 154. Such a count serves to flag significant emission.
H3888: 22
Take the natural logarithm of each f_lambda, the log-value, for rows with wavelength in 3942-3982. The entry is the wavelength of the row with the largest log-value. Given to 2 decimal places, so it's 3966.41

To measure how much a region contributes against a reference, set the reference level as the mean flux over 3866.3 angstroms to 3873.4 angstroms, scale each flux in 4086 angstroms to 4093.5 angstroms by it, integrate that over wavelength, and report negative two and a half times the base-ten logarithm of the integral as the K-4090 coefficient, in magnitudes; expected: -1.97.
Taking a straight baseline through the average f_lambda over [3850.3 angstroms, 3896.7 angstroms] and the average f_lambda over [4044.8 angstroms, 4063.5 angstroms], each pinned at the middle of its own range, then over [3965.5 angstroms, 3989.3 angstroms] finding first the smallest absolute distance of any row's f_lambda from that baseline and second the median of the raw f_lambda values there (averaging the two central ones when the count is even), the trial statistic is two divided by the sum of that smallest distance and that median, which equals 0.0125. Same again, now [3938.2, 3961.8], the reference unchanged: 0.0129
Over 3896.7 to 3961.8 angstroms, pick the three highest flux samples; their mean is 170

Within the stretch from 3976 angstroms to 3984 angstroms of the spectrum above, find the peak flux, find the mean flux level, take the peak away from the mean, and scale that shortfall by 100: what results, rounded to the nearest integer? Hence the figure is -38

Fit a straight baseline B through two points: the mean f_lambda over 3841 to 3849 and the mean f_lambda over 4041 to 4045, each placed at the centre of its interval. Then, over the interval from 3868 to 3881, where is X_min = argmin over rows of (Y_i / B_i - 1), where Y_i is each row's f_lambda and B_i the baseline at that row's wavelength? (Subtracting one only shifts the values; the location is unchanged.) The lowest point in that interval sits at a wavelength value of 3876.13 angstroms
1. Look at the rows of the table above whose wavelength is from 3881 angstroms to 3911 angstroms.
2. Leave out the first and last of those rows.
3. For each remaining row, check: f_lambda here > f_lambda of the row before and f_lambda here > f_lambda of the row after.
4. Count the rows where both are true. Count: 3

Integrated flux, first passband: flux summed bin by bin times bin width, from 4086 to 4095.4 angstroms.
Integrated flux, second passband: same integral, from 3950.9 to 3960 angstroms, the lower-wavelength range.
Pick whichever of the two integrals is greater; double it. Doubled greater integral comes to 2841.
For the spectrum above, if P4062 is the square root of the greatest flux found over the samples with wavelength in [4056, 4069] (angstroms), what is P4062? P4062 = 12.0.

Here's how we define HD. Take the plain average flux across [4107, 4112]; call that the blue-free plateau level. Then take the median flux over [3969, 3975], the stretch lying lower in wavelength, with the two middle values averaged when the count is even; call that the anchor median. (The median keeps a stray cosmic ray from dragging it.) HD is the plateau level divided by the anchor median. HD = 1.02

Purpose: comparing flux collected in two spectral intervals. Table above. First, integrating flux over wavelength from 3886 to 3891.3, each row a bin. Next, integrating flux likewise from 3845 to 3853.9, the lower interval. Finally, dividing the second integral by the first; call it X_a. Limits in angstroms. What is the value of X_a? 1.7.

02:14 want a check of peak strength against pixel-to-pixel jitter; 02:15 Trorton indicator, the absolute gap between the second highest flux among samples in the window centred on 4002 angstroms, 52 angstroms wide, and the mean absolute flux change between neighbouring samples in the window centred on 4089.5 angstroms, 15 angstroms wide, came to 159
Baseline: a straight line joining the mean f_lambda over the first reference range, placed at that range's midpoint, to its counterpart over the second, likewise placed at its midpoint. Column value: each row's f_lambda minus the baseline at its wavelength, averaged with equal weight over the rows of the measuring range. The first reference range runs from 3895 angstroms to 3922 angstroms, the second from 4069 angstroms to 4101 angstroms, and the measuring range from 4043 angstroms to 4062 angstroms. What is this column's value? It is -15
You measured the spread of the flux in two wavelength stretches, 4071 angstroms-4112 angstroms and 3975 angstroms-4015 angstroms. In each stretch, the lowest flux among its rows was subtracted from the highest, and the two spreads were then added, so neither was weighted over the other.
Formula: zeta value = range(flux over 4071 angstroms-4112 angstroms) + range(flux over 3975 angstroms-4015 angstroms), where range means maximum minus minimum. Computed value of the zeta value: 32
